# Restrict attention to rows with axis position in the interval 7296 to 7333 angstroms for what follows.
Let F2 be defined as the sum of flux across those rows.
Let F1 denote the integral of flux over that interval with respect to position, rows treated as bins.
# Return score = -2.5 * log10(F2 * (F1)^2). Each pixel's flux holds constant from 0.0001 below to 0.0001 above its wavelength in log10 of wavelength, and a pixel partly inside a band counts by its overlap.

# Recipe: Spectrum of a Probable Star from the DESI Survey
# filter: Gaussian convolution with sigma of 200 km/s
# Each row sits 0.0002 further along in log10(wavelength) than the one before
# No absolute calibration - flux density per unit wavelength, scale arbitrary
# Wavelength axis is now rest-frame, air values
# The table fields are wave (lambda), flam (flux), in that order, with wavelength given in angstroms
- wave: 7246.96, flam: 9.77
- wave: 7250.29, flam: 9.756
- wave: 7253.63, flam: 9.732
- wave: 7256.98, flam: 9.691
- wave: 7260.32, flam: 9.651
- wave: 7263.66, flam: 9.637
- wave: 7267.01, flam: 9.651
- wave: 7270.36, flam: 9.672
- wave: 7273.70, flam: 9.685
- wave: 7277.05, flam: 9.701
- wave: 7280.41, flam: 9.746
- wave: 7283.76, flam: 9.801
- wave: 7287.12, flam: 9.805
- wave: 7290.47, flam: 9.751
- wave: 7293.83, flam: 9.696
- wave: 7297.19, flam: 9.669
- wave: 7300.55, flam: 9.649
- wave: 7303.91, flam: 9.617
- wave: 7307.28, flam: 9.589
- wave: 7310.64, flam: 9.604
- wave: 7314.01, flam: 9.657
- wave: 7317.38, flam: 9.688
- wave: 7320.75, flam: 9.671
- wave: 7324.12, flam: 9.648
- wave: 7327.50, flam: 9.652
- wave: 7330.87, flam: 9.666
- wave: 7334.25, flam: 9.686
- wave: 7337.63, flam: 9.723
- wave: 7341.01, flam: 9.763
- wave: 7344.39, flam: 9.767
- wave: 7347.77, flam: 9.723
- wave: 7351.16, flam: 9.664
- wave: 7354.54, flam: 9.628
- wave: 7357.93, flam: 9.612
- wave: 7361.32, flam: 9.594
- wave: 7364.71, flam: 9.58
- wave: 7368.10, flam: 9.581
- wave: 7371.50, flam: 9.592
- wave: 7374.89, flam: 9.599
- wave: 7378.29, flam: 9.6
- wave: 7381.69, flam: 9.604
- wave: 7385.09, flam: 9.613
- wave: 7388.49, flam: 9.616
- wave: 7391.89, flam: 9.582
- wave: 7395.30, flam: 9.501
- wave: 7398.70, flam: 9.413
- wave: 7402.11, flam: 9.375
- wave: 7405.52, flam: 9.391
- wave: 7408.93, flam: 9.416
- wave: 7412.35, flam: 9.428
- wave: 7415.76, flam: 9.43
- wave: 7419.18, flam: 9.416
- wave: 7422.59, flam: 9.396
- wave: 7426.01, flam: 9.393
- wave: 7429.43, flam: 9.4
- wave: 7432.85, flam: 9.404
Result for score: -17.8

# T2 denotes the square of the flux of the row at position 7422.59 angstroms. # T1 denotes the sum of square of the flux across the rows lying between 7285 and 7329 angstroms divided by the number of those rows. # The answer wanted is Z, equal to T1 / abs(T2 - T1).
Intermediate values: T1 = 93.5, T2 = 88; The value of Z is 18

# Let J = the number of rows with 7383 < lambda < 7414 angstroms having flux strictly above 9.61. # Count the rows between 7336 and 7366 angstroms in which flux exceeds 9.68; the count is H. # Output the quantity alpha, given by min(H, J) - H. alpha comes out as -2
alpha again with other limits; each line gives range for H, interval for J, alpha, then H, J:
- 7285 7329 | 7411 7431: -4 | 4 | 0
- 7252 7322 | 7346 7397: -4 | 10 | 6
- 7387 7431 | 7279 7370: 0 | 0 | 22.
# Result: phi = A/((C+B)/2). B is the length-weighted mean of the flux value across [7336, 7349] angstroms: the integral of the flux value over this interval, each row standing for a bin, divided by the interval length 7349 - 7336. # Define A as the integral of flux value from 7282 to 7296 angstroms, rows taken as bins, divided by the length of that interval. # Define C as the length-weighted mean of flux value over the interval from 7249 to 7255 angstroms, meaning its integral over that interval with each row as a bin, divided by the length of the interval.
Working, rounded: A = 9.76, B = 9.75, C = 9.74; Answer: 1.00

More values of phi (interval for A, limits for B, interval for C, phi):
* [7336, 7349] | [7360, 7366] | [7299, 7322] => 1.01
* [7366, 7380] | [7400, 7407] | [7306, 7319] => 1.01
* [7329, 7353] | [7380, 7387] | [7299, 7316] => 1.01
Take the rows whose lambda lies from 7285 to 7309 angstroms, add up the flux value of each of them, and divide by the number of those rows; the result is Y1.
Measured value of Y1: 9.68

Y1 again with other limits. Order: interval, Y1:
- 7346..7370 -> 9.63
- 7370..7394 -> 9.60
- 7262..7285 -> 9.70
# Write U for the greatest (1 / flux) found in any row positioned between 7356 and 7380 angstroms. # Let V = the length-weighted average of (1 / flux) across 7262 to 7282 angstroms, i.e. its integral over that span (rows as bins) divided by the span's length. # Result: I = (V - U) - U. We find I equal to -0.106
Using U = 0.104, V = 0.103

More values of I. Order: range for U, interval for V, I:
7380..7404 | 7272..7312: -0.110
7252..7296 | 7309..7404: -0.104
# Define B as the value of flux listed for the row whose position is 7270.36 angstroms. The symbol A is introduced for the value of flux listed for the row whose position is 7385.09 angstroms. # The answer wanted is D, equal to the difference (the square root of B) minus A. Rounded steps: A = 9.613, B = 9.672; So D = -6.50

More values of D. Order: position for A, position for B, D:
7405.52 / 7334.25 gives -6.28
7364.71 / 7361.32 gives -6.48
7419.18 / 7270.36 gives -6.31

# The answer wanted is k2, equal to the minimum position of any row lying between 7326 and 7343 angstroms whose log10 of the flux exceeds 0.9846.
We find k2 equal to 7327.50 angstroms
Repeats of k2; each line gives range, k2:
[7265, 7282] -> 7270.36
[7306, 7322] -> 7314.01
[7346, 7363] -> 7347.77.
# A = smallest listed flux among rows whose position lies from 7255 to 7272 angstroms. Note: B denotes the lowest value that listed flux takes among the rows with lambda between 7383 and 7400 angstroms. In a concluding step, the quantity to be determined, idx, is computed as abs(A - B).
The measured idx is 0.22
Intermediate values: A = 9.637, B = 9.413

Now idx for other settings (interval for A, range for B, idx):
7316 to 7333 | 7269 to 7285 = 0.02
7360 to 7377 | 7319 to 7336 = 0.07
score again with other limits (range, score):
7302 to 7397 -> -20.9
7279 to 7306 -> -16.8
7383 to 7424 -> -18.1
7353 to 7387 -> -17.5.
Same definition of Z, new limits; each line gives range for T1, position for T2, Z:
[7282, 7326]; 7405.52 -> 17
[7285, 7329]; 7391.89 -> 56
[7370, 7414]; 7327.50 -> 35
